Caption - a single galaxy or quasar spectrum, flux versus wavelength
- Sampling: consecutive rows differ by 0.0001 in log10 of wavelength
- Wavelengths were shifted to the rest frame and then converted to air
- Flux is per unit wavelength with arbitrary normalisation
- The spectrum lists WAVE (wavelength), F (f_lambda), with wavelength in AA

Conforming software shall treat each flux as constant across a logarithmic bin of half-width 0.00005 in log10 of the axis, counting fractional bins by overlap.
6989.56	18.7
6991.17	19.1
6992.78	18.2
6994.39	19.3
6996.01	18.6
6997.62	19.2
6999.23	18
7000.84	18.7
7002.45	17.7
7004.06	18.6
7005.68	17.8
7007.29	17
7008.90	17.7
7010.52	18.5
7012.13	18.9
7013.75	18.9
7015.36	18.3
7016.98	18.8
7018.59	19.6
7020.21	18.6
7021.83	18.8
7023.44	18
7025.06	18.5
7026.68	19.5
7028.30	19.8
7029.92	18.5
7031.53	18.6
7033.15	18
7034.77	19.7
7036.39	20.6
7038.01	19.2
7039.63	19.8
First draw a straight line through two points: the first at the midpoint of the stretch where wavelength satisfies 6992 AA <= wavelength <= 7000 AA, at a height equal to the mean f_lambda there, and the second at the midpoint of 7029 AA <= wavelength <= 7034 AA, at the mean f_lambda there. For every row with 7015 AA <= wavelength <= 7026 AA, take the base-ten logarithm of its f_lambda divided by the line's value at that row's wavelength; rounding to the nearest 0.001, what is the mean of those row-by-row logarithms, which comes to 0.004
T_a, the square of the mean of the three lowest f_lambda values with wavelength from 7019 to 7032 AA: 336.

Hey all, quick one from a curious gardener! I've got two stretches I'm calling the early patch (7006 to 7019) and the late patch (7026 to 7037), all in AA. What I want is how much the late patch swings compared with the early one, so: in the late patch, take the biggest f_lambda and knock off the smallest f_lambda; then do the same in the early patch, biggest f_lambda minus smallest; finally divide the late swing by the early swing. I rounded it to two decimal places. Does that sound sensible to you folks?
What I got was 1.00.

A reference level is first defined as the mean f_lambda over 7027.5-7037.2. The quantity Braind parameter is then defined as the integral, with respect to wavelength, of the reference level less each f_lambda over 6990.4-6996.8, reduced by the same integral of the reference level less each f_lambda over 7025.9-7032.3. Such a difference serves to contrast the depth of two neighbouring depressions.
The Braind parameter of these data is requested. 1.9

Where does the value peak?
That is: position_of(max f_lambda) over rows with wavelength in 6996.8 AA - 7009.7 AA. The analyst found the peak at 6997.62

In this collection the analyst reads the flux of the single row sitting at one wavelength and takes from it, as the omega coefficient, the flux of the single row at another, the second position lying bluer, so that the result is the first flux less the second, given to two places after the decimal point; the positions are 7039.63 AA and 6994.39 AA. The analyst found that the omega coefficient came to 0.50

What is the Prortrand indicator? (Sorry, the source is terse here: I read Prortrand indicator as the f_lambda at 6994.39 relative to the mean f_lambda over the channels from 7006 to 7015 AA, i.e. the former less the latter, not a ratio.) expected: 1.1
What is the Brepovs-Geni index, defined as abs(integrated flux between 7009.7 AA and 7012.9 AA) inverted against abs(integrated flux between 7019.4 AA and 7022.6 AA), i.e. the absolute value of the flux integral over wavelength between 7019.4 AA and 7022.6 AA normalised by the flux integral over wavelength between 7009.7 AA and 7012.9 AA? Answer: 1.00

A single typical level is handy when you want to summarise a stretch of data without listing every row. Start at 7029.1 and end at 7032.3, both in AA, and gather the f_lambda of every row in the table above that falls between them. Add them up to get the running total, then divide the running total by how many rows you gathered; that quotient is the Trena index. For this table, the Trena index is 18.6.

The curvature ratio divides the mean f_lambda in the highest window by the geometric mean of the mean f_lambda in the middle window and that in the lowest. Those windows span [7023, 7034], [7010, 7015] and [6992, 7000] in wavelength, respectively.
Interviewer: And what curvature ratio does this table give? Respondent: 1.00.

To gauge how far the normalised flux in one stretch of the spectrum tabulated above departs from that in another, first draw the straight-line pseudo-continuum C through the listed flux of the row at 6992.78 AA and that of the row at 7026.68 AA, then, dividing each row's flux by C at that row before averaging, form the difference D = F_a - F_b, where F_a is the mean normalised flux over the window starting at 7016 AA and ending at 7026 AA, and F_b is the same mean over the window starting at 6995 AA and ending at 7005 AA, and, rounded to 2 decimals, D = -0.03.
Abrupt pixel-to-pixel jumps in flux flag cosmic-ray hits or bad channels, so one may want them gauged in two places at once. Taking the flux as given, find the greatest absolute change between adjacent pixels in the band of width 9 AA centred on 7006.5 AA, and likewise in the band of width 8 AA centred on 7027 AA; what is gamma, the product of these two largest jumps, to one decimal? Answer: 1.2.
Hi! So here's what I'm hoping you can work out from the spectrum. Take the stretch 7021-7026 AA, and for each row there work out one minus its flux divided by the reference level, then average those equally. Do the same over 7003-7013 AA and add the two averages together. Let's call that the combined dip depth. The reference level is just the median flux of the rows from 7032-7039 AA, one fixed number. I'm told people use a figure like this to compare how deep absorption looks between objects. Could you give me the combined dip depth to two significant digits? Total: 0.12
